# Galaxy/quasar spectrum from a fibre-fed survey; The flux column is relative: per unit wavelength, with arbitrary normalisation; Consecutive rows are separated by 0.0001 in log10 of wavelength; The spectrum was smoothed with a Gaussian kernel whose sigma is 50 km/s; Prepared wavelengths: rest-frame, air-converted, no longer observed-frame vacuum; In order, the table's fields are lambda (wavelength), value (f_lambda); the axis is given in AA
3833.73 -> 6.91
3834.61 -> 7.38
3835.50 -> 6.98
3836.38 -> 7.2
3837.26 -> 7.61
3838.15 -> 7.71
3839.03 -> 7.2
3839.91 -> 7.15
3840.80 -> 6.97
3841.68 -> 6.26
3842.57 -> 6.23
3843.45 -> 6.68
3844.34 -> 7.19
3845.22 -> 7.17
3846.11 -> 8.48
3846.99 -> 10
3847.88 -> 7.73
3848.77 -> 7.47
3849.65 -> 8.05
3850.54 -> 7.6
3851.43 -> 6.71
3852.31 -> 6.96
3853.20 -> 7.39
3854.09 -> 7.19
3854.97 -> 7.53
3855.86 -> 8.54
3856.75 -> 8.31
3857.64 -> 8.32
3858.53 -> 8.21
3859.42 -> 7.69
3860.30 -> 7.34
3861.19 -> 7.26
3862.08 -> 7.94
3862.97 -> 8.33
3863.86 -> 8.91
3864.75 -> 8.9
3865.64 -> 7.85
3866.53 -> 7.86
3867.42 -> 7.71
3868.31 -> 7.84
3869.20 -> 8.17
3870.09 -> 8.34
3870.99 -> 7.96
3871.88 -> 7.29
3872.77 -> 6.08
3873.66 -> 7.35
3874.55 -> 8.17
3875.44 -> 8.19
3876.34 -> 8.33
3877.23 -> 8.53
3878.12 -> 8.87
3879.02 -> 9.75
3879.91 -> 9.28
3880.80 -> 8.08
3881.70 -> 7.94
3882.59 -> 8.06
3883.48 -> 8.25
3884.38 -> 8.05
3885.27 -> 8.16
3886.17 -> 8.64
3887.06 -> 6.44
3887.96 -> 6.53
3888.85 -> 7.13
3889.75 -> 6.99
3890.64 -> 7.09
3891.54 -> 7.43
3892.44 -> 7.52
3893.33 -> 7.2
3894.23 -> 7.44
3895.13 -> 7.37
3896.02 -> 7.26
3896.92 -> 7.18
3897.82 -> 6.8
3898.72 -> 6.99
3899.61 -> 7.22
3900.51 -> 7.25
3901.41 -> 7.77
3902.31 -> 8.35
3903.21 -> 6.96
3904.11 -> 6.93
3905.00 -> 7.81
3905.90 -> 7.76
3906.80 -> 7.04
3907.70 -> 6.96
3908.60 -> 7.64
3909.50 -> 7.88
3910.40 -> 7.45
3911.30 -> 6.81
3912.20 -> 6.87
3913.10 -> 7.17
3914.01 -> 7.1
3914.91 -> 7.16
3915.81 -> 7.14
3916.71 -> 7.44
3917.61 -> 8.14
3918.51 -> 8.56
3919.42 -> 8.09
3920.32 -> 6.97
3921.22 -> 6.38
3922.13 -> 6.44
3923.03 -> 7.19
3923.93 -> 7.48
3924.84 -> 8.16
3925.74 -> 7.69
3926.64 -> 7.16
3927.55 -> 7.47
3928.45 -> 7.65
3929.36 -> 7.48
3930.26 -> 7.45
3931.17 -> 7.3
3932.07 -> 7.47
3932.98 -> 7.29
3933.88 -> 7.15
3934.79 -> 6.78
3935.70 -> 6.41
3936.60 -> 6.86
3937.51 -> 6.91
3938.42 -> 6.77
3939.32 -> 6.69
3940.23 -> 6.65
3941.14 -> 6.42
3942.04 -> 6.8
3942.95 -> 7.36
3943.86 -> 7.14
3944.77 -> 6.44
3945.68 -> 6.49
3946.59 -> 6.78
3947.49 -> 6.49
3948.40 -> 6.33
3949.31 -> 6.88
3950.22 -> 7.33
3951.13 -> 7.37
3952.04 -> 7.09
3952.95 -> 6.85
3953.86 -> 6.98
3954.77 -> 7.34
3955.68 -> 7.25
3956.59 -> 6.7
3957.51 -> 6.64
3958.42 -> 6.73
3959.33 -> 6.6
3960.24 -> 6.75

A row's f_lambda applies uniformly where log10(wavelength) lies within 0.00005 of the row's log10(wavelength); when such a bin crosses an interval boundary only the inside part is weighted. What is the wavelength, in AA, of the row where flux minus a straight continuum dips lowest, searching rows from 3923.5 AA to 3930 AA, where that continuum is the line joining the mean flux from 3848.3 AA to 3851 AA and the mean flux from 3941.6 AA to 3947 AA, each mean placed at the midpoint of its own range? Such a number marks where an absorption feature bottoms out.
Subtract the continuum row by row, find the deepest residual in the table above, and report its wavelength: 3926.64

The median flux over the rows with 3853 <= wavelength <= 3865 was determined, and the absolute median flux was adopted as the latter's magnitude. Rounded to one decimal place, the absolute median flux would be 8.1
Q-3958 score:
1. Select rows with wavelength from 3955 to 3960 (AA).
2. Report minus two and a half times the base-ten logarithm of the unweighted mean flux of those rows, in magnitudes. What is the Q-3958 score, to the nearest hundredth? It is -2.08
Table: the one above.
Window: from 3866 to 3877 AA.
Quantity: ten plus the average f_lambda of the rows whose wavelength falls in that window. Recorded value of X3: 17.8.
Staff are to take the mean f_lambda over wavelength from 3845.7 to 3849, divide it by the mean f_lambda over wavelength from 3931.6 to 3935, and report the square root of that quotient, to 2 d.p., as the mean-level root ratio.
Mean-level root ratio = 1.08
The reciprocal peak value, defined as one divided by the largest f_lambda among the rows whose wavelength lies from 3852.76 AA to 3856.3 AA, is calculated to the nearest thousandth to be 0.117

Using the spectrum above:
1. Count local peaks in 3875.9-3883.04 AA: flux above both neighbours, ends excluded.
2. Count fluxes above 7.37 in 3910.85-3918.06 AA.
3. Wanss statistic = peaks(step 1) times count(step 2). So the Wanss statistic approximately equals 2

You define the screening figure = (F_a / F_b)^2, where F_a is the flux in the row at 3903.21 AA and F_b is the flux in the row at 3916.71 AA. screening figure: 0.88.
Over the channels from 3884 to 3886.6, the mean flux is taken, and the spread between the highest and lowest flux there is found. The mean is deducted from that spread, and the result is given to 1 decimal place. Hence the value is -7.7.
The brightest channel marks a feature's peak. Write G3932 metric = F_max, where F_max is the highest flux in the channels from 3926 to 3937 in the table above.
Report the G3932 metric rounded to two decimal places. 7.65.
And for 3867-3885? 9.75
